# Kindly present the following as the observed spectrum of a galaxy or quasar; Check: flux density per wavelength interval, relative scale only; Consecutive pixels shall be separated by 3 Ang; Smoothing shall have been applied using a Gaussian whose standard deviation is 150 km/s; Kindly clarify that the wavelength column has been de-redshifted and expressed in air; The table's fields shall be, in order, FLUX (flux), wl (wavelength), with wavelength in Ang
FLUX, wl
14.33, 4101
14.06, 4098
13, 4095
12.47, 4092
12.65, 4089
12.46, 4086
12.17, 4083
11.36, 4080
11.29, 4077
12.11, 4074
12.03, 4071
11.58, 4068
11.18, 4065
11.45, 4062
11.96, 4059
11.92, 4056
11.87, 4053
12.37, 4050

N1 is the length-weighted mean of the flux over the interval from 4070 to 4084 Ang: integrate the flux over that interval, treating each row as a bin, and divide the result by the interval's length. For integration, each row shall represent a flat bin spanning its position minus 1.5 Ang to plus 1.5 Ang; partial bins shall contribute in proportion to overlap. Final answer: 11.8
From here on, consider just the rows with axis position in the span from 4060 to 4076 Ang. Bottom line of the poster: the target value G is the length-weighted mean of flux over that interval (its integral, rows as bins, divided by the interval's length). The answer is 11.67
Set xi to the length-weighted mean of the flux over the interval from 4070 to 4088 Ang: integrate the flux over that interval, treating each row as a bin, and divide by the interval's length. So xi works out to 11.92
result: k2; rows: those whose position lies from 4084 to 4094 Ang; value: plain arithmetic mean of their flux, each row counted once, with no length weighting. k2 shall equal 12.5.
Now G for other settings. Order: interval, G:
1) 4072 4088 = 11.91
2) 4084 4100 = 12.95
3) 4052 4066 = 11.69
